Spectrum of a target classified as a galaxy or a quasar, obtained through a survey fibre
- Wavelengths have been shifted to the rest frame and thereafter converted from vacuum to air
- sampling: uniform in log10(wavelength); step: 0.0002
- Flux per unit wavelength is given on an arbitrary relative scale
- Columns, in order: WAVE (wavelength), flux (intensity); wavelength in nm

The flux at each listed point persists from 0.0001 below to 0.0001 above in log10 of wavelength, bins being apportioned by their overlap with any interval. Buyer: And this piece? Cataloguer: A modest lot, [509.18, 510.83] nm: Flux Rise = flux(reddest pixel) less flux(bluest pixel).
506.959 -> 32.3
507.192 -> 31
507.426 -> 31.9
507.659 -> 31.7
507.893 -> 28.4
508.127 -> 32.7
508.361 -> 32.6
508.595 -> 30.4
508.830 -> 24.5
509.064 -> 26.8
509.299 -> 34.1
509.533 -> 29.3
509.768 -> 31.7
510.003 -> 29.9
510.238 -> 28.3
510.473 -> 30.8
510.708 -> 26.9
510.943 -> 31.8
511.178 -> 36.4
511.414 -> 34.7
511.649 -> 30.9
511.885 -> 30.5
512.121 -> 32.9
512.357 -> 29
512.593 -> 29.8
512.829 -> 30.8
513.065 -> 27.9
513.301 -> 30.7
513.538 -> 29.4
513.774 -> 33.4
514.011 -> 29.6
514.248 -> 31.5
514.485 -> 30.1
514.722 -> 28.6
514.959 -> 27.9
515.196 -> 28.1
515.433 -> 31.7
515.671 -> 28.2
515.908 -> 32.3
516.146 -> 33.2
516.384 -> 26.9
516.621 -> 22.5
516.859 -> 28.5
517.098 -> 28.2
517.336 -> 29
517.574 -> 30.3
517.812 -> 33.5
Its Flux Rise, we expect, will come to -7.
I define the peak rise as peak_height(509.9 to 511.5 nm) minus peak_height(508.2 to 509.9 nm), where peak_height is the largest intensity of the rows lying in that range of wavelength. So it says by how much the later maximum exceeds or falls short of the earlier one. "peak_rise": 2.3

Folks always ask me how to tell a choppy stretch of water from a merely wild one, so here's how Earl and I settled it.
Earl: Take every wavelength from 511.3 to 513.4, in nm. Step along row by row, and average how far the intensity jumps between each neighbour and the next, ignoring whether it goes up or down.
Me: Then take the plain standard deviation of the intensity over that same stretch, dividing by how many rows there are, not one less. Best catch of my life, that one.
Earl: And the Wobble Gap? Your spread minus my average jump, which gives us -0.35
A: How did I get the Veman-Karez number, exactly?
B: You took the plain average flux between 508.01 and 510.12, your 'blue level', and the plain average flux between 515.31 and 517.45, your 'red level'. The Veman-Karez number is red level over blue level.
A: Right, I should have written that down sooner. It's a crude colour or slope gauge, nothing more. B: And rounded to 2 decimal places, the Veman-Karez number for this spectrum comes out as 0.96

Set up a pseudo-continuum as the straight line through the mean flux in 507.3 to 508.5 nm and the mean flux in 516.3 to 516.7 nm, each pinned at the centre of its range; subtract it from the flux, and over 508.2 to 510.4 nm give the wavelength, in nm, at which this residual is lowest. 508.830 nm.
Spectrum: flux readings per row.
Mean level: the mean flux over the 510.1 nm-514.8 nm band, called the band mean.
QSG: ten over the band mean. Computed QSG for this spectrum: 0.326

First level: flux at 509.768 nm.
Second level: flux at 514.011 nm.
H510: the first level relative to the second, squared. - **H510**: 1.15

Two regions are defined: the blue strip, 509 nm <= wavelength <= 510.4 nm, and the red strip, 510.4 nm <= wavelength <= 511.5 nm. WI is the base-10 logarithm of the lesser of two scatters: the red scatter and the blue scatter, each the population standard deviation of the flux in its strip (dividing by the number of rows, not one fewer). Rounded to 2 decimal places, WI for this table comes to 0.37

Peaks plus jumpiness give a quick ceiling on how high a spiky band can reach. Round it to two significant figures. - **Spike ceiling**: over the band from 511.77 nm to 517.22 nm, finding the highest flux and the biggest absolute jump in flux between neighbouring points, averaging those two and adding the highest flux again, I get 53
